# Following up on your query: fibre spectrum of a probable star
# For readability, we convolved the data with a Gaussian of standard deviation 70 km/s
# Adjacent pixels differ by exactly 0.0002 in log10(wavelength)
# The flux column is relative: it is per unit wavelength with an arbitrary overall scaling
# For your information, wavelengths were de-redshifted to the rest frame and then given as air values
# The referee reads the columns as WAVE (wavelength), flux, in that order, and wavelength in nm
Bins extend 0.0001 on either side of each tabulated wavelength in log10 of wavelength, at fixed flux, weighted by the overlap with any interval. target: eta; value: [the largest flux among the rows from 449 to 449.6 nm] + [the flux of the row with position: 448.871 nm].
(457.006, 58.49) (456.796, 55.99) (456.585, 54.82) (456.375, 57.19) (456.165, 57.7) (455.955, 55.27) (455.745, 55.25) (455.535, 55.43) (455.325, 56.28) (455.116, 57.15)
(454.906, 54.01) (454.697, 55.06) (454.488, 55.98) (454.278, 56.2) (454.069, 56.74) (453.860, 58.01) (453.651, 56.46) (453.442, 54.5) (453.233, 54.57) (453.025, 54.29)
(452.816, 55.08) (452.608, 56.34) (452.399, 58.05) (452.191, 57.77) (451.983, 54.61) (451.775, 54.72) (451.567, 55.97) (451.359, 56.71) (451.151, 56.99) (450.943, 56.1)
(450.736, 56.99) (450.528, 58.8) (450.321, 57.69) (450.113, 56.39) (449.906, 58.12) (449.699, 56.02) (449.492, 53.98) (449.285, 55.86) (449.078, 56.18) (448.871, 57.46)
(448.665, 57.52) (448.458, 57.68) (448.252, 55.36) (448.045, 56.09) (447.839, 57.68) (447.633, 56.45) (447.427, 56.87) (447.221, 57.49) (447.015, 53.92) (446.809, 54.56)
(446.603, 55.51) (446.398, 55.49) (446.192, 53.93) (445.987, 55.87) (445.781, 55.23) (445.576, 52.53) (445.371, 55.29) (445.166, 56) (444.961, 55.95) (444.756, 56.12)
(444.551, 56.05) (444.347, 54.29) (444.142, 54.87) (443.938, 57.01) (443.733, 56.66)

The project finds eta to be 114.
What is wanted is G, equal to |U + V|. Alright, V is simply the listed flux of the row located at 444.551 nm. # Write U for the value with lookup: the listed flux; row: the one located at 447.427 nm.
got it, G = 113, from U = 56.87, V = 56.05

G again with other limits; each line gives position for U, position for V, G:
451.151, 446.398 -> 112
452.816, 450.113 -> 111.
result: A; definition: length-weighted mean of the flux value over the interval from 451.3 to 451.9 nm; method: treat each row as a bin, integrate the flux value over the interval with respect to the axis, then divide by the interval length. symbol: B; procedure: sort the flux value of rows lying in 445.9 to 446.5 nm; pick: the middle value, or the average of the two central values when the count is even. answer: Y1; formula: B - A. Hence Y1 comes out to -0.2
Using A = 55.7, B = 55.5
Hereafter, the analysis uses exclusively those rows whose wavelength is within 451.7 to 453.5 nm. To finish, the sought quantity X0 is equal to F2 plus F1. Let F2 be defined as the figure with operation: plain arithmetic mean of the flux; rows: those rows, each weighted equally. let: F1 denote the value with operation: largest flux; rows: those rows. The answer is 114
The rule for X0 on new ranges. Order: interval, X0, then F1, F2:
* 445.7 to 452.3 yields 115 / 58.8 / 56.3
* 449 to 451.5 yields 115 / 58.8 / 56.7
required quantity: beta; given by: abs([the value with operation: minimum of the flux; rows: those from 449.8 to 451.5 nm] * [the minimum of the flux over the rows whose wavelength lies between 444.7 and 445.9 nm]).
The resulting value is 2947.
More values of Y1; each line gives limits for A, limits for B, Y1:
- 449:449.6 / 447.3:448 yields 1.6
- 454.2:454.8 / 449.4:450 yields 0.3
